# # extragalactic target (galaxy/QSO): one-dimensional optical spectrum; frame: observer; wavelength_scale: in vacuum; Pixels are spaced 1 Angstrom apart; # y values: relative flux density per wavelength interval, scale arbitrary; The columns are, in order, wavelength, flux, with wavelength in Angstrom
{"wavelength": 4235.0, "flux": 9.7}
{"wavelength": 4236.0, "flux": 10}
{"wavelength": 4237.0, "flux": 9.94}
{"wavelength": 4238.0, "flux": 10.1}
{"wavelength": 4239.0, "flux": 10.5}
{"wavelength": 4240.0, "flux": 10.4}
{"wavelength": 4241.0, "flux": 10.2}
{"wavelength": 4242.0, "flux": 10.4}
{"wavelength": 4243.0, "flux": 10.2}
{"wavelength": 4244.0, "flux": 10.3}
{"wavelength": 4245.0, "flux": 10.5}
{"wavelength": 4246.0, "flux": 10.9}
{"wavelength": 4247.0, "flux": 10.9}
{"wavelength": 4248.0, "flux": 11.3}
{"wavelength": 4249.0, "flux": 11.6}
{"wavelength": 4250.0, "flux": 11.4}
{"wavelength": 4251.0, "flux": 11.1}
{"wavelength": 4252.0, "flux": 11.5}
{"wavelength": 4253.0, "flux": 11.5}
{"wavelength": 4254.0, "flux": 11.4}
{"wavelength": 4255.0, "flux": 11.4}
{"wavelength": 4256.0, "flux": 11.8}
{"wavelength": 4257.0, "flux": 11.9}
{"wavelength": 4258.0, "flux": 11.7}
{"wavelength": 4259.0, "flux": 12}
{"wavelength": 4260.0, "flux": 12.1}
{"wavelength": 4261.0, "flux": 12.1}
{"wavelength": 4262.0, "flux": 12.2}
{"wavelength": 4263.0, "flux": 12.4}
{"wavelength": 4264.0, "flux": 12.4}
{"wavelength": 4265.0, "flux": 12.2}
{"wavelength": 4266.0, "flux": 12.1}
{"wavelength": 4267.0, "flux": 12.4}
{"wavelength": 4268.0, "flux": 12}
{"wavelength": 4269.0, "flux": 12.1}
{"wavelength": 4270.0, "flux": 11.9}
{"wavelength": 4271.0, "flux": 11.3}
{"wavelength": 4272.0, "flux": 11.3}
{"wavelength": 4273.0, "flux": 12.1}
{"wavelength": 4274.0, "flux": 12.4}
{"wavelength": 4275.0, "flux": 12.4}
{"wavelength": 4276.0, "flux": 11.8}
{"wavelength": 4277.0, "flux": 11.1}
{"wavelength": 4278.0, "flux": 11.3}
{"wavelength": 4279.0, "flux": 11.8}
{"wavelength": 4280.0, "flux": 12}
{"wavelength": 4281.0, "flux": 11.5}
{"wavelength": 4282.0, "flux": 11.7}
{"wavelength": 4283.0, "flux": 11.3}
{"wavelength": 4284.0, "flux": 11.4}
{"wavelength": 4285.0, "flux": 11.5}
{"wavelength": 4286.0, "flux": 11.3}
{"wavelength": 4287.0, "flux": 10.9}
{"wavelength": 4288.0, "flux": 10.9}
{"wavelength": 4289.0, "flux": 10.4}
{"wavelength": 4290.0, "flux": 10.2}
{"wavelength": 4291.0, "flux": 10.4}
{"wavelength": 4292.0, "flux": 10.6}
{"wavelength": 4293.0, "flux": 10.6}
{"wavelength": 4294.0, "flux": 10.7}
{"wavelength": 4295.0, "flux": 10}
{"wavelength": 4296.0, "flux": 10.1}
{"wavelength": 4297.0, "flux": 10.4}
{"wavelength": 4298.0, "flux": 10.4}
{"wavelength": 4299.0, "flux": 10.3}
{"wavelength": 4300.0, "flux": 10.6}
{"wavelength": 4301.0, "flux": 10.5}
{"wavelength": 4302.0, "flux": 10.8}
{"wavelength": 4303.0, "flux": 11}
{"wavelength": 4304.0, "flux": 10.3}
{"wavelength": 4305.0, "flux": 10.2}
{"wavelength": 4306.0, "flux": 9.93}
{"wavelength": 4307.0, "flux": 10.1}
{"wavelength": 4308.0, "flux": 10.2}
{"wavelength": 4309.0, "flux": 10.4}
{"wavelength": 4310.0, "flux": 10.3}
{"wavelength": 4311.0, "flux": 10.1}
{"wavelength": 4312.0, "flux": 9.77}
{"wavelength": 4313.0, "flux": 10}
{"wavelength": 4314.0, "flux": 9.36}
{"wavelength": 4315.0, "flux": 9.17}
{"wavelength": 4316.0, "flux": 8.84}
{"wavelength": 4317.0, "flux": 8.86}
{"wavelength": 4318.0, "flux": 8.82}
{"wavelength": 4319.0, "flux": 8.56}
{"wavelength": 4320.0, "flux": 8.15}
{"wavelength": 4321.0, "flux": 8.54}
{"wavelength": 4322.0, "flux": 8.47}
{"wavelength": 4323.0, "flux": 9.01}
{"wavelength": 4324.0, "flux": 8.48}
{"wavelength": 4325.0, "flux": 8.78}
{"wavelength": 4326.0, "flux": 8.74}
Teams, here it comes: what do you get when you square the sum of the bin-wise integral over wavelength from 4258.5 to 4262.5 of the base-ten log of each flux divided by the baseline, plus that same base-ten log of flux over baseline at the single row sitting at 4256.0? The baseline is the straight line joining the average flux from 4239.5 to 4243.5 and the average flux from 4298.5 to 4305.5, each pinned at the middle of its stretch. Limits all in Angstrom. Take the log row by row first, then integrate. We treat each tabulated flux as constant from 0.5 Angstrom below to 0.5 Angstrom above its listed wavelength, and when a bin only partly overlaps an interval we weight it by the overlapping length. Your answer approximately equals 0.11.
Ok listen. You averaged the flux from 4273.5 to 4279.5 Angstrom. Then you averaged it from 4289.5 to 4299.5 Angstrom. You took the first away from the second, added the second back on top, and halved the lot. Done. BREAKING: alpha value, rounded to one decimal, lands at 4.5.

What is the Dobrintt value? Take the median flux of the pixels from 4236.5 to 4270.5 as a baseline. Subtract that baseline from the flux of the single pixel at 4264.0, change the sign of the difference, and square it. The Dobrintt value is 0.81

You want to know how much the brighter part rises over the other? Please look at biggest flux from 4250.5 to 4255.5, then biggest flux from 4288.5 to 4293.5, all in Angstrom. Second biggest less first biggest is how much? -0.9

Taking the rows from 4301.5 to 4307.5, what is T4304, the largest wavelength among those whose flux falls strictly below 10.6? 4307.0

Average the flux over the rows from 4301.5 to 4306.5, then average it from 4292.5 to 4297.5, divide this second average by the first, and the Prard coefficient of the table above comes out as 0.99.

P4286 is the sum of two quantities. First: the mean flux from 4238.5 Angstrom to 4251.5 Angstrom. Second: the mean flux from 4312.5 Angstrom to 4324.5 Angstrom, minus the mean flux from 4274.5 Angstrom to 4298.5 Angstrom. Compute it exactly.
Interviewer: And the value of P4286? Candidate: 8.6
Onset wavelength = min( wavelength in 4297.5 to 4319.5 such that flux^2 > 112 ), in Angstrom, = 4300.0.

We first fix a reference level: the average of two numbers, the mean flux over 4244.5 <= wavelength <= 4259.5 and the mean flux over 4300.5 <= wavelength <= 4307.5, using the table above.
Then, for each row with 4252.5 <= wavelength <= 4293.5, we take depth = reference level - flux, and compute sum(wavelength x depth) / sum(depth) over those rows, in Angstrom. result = 4266.5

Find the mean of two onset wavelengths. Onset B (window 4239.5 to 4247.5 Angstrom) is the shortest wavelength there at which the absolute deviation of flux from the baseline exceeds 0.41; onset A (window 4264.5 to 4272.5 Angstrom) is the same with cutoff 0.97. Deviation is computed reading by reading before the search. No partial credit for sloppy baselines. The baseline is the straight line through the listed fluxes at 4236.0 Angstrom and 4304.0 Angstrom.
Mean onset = 4255.0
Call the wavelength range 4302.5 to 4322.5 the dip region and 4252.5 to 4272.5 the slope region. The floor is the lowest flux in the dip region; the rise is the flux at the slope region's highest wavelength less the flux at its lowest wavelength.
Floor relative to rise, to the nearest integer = -41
